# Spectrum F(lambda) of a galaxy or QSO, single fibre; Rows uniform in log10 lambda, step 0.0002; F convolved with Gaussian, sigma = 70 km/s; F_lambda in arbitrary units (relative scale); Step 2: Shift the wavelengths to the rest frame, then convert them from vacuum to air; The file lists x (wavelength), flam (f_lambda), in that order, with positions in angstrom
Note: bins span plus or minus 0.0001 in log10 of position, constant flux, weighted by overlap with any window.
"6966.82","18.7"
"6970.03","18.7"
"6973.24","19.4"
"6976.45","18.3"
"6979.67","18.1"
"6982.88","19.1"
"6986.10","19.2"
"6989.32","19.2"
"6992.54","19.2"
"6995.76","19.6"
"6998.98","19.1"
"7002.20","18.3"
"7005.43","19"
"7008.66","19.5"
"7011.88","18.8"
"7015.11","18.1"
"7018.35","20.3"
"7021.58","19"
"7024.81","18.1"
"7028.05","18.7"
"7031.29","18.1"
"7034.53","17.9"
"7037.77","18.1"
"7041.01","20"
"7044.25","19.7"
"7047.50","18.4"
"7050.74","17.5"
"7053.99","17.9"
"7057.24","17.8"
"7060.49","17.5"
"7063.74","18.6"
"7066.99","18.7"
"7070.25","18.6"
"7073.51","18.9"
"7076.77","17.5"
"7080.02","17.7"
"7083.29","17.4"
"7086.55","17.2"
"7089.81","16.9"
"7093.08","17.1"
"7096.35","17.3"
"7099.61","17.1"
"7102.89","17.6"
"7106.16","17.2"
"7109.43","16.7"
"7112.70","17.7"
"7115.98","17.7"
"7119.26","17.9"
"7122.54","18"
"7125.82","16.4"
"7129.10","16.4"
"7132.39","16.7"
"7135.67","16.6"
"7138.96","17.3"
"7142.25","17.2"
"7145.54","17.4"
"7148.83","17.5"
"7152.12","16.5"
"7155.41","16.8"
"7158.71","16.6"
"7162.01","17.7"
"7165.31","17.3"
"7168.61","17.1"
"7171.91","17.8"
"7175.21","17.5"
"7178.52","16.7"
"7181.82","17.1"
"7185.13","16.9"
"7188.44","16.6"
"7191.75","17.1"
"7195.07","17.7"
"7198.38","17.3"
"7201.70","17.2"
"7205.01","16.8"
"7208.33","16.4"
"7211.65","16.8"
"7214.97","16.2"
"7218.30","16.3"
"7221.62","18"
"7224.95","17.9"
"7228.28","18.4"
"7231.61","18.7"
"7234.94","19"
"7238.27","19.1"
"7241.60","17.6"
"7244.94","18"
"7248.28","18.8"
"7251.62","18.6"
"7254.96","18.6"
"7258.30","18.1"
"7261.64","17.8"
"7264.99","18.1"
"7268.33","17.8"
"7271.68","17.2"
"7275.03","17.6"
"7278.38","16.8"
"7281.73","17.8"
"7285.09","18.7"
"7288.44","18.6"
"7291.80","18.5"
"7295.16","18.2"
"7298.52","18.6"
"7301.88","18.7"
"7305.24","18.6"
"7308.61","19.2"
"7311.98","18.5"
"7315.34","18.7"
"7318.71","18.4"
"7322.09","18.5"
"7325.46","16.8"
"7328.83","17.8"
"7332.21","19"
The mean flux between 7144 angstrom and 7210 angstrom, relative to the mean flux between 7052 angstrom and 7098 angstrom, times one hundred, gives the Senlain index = 96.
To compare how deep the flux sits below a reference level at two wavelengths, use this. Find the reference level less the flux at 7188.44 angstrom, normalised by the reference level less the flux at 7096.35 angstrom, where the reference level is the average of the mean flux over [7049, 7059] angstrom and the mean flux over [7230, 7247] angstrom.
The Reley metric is 1.9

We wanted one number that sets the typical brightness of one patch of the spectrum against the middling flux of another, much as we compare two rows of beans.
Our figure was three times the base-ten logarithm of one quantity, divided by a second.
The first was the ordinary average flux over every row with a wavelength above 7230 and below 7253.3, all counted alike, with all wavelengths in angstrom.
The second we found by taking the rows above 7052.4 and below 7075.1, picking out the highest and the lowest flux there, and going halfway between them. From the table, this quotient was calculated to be 0.209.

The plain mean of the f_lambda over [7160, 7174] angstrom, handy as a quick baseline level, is 17.5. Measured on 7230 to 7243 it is 18.6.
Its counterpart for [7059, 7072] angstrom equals 18.4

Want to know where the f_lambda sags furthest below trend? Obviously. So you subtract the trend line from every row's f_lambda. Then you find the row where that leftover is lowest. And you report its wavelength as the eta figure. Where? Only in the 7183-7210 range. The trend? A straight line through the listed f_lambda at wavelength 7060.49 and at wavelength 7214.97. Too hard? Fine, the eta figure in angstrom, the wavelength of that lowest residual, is 7208.33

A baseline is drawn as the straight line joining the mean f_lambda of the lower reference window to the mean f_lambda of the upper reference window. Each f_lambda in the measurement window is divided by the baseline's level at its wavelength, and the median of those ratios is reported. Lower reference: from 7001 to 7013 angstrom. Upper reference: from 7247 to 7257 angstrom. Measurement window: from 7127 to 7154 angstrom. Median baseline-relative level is 0.90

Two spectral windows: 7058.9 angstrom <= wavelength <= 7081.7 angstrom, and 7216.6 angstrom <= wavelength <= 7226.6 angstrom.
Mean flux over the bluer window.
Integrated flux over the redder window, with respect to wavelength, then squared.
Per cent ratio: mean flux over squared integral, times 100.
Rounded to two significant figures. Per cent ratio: 0.060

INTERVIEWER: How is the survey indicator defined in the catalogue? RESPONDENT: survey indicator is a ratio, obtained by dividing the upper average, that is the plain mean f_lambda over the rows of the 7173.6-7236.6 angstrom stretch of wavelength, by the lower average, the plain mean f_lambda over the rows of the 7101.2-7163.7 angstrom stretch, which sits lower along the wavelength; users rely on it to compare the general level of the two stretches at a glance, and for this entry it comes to 1.01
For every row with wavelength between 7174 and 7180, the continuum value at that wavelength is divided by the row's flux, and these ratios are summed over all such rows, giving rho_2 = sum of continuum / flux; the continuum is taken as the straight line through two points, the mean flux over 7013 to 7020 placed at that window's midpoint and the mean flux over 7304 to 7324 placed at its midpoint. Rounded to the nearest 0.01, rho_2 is 2.21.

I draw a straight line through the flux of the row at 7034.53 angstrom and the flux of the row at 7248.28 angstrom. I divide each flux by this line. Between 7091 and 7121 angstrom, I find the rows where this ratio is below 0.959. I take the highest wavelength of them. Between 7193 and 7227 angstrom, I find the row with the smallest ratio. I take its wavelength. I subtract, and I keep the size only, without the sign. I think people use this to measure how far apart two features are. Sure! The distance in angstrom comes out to 105.5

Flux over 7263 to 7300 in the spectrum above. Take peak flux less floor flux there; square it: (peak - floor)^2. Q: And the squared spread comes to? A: 4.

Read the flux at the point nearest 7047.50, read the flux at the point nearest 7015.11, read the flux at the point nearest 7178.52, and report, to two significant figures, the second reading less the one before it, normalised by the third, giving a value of -0.018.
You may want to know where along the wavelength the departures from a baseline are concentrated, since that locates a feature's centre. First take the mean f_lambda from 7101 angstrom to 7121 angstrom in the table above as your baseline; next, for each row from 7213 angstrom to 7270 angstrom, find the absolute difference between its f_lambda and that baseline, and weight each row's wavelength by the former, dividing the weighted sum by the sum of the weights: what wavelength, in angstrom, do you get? 7238.9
